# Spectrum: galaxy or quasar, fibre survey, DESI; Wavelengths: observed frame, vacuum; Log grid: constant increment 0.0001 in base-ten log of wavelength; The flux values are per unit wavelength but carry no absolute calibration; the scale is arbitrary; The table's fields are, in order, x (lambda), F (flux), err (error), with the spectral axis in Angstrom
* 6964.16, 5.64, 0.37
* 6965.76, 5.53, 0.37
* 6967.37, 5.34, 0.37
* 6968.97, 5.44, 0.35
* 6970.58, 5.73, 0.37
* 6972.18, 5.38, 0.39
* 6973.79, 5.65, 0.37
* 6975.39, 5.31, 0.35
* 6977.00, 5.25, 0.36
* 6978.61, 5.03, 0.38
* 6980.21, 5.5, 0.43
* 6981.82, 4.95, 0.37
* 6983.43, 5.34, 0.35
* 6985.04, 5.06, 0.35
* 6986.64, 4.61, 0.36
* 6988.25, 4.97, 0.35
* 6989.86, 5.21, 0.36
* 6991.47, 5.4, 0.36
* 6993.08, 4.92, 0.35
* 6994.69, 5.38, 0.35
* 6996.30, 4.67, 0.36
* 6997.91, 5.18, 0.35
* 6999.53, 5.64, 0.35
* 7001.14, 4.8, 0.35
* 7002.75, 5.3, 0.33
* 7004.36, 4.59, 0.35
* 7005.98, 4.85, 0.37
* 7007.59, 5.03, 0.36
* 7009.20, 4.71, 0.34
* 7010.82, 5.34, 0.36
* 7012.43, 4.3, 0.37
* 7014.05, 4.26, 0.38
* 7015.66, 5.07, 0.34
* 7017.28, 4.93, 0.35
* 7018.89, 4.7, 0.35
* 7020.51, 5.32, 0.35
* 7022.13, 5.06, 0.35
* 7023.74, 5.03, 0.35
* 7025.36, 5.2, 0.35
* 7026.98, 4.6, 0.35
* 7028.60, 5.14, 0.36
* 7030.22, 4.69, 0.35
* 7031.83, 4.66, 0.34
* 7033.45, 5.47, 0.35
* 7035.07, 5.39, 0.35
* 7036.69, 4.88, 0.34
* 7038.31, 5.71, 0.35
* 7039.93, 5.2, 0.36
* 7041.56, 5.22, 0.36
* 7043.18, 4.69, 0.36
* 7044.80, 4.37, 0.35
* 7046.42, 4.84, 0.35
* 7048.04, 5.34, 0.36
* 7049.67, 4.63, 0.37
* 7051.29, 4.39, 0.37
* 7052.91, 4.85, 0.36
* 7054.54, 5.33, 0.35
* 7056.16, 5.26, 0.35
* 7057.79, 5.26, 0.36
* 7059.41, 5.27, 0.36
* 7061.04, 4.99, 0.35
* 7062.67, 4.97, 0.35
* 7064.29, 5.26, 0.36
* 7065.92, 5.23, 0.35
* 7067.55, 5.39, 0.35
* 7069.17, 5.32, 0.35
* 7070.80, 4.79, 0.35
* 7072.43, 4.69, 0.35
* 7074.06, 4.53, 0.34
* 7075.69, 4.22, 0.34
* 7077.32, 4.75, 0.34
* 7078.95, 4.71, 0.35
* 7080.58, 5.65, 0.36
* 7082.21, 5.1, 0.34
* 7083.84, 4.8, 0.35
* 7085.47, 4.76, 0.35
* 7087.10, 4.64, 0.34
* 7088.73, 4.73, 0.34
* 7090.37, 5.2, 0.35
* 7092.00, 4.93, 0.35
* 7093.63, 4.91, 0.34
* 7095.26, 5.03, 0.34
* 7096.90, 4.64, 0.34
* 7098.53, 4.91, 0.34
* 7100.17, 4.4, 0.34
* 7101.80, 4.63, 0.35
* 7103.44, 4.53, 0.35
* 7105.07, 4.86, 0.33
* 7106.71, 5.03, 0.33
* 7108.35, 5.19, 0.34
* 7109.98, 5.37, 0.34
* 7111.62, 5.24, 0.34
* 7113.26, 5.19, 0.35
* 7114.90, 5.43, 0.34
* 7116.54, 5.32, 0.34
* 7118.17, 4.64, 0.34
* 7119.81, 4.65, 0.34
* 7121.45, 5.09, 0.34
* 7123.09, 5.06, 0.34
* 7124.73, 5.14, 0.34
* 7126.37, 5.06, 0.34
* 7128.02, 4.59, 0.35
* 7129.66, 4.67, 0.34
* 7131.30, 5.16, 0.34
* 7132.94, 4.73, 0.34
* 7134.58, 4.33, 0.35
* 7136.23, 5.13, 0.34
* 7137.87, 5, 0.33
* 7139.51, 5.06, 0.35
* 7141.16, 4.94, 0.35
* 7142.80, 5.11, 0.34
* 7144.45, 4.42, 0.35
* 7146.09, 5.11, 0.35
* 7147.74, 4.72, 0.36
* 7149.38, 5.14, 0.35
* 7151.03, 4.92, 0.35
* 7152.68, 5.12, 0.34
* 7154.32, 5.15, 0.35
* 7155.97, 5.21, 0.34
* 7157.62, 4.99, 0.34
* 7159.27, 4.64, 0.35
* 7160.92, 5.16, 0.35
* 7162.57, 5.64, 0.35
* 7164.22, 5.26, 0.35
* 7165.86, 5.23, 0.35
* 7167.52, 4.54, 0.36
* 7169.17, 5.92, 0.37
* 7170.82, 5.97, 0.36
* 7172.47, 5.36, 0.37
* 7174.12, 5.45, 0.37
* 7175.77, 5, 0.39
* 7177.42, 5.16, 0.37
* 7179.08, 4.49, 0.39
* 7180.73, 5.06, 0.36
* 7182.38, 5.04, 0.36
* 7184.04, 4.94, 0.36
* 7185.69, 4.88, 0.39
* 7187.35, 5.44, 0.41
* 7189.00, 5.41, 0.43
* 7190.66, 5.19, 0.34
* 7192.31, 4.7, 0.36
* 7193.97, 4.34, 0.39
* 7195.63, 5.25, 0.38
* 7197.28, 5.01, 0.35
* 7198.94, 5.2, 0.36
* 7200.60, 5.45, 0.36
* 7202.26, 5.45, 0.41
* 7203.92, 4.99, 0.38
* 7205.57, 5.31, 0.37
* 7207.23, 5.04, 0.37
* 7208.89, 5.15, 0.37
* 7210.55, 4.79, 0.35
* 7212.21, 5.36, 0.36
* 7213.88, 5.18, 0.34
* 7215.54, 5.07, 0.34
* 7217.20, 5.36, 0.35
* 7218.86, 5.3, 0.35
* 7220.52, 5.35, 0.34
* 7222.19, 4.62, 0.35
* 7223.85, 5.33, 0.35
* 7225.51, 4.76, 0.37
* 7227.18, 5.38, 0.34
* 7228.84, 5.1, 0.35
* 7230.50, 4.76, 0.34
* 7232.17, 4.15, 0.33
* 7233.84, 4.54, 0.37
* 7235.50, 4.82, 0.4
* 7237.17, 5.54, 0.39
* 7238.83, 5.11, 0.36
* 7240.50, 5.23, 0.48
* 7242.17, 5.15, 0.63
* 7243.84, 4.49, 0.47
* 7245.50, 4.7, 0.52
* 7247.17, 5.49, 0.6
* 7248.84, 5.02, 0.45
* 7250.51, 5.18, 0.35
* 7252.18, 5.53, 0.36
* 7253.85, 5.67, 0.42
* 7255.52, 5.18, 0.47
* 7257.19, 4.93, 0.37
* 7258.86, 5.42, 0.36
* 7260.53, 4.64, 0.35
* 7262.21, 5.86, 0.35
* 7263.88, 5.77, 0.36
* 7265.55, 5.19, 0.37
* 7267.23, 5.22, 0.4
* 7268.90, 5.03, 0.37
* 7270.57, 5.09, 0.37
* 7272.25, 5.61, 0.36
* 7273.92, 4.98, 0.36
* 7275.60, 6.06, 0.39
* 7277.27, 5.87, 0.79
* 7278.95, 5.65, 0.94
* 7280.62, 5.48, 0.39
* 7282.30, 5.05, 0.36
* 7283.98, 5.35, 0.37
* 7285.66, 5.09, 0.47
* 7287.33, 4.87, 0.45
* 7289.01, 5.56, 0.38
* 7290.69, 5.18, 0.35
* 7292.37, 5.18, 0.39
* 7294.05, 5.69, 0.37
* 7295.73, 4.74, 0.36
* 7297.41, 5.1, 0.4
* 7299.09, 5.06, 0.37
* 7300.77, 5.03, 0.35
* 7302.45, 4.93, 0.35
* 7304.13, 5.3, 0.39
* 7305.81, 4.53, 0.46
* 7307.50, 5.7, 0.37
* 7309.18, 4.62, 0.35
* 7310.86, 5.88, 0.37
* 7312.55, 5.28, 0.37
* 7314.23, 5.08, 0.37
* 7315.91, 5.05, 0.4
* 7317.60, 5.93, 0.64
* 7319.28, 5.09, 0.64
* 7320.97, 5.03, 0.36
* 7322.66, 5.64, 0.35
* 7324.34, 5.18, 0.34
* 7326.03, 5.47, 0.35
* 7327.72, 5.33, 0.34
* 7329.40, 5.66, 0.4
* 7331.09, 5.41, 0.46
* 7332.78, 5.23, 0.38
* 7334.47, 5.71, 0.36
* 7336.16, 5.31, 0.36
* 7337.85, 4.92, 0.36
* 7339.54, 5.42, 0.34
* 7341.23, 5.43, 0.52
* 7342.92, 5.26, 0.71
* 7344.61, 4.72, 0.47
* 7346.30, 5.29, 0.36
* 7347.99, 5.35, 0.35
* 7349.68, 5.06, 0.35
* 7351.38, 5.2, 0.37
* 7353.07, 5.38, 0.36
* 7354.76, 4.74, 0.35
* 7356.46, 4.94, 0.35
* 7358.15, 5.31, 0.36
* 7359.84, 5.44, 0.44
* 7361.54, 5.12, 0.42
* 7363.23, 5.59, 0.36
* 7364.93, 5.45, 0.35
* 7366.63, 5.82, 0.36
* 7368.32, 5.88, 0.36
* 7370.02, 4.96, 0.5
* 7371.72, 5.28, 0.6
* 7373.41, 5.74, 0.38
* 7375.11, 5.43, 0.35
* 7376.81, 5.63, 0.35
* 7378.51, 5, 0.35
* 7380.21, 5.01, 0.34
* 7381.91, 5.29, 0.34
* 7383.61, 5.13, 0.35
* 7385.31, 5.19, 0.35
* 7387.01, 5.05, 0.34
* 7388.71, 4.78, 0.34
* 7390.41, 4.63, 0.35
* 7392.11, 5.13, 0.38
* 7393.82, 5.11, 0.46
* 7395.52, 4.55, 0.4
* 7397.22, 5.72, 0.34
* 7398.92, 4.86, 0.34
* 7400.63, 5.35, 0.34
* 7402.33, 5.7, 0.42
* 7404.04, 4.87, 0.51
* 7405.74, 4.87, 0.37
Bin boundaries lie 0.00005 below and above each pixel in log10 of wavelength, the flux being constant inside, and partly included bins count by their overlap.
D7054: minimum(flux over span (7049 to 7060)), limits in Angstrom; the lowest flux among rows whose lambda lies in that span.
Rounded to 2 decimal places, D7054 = 4.39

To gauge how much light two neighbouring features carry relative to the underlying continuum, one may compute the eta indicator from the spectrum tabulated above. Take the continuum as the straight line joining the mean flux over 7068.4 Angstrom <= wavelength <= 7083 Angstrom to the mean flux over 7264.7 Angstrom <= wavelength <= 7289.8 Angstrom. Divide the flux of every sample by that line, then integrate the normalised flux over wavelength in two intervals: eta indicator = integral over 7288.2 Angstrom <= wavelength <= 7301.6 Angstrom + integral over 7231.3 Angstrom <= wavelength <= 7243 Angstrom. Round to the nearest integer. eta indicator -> 24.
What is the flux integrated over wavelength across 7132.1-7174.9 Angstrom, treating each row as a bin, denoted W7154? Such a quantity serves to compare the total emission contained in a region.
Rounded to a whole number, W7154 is 218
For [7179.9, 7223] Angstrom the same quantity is 220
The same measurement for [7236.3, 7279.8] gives 230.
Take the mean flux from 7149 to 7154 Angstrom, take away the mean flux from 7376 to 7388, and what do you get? -0.1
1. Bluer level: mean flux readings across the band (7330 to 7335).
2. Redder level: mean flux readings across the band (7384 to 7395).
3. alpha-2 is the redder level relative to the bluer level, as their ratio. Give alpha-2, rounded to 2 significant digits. 0.91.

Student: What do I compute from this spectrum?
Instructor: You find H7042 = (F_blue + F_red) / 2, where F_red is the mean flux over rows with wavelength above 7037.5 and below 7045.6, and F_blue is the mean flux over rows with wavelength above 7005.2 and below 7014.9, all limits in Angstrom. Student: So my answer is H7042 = 4.89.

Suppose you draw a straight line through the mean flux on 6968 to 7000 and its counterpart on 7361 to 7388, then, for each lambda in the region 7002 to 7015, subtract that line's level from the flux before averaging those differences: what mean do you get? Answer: -0.44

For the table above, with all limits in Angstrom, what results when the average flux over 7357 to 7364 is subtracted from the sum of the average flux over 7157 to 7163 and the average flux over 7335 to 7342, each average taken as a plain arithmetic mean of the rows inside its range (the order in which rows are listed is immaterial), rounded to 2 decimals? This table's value 5.01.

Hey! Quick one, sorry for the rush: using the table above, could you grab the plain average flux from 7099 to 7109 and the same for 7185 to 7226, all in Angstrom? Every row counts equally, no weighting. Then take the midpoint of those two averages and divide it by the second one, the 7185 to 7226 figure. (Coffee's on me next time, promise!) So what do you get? 0.966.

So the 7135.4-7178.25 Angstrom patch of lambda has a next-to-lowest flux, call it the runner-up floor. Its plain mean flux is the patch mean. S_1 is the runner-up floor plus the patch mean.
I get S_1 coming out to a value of 9.67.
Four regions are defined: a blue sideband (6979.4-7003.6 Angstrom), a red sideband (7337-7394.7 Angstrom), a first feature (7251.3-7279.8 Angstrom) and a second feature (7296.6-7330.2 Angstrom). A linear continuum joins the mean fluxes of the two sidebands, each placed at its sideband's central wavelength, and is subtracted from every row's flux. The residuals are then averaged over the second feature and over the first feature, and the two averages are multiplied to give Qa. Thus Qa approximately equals 0.006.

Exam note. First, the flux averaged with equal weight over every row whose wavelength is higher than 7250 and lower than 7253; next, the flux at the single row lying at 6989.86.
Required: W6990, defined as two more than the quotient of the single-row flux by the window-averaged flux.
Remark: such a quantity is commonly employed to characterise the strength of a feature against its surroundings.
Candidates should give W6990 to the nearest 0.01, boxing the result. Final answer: 2.97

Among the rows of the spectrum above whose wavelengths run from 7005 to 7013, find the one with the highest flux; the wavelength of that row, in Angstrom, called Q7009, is 7010.82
